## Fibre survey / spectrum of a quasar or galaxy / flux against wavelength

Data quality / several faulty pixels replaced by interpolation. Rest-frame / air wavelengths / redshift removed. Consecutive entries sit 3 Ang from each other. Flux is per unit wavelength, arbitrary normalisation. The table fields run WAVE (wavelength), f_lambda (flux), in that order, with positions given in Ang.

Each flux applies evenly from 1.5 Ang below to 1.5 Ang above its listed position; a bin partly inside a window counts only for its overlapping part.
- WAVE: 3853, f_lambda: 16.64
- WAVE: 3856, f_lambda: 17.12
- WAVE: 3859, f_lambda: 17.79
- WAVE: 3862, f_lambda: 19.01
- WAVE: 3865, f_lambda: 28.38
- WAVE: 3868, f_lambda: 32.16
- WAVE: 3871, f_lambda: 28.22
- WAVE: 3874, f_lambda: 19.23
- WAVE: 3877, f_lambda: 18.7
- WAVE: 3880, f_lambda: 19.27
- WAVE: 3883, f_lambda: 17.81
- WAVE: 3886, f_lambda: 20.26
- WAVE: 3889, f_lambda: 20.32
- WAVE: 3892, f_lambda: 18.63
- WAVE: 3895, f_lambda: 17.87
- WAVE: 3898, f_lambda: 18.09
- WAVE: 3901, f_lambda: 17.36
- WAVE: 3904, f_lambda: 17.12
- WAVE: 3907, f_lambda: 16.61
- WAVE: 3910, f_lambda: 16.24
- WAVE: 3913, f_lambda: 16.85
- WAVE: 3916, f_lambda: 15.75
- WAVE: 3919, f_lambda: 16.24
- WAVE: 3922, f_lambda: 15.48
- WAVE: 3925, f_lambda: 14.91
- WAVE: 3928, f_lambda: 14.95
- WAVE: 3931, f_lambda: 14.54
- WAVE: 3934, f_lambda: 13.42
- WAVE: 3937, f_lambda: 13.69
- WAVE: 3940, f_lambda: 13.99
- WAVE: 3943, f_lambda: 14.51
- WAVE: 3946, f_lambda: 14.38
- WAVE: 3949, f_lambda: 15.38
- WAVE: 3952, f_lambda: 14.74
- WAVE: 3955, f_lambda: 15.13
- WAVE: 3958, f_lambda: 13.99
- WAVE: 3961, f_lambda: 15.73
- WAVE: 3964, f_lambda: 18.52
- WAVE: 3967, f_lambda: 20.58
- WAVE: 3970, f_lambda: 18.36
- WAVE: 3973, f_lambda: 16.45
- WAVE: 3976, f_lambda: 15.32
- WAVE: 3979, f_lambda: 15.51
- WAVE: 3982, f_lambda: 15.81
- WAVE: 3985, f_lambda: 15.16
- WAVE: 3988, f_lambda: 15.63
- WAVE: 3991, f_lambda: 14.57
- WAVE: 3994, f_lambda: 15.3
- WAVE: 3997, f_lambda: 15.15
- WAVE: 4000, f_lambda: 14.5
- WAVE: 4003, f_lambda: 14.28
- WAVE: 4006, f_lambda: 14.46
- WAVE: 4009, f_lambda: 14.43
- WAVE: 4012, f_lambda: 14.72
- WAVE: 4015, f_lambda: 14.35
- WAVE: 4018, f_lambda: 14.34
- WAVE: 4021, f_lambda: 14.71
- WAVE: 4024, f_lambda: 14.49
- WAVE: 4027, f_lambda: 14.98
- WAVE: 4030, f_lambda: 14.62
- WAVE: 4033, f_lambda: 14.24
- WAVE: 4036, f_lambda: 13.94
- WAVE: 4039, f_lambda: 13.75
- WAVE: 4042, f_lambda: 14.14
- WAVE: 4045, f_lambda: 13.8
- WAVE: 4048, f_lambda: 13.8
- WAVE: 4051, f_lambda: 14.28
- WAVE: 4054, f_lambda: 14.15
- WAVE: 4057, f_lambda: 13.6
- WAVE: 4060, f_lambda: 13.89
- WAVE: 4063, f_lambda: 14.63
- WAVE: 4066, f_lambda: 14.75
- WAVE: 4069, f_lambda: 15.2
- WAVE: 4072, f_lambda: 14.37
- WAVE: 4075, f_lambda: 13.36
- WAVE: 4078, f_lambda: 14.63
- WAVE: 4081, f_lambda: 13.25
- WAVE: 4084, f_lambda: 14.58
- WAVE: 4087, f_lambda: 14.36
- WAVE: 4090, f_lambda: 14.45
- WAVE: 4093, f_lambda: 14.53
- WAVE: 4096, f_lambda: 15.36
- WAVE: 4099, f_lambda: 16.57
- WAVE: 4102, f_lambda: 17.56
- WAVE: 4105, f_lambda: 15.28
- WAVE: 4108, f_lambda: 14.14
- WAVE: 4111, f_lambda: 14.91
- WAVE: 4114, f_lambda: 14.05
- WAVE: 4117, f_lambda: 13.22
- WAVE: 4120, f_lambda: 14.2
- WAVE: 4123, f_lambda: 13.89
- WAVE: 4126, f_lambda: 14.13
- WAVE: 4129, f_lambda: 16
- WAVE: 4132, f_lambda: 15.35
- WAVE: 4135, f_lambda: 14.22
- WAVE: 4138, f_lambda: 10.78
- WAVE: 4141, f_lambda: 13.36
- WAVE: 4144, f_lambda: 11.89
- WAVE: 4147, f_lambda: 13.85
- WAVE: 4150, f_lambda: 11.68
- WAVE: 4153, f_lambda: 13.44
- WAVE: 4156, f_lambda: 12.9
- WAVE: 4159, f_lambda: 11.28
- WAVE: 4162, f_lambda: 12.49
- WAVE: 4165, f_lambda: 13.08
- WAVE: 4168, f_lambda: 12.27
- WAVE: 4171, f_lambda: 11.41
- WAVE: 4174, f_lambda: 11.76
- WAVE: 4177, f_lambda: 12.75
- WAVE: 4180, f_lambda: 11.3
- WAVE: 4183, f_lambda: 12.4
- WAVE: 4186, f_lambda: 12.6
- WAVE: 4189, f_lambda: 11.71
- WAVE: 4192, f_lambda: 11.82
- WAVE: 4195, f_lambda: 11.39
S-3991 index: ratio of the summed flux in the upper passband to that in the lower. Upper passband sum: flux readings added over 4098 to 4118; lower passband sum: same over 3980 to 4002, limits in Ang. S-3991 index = 1.00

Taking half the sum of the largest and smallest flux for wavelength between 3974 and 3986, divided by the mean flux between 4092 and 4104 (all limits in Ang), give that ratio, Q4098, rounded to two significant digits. 0.97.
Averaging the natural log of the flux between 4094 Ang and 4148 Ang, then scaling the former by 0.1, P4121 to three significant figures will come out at 0.266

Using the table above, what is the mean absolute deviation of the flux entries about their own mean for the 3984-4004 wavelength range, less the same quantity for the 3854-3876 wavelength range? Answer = -5.1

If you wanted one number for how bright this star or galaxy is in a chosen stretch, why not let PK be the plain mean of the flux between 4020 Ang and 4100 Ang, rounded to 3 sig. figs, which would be 14.4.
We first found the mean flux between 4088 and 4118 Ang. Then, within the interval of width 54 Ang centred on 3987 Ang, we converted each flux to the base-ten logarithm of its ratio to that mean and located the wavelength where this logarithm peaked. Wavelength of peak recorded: 3967 Ang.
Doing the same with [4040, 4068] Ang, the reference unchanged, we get 4066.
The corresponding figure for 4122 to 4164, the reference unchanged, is 4129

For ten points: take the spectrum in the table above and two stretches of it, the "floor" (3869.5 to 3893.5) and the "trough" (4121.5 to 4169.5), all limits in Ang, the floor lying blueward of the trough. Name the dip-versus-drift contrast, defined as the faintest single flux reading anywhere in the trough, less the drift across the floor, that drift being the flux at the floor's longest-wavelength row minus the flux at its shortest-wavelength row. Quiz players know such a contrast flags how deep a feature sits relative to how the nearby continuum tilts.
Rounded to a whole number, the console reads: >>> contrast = 20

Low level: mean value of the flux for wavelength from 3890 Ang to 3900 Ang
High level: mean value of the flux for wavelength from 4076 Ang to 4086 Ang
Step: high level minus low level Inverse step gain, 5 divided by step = -1.2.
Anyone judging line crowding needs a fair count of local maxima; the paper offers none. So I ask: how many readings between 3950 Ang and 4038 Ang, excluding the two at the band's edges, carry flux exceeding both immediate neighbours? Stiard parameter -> 9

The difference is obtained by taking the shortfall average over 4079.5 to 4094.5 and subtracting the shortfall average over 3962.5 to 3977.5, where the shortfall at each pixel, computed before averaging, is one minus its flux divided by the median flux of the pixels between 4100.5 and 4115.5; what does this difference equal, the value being 0.24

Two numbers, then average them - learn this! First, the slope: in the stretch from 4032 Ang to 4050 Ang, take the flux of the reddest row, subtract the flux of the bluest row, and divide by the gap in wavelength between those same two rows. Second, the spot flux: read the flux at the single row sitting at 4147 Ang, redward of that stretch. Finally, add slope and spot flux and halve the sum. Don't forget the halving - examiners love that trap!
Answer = 6.91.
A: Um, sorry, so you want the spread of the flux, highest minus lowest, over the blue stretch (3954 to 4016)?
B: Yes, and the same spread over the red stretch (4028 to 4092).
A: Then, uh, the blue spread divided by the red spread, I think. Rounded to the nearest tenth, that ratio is 3.4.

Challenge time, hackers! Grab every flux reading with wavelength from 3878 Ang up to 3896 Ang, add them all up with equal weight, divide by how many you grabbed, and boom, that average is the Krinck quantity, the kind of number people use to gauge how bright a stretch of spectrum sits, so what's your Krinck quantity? 19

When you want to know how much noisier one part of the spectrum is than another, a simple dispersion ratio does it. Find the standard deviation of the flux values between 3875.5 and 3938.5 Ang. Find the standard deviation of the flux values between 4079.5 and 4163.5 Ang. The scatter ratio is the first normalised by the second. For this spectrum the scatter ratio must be 1.3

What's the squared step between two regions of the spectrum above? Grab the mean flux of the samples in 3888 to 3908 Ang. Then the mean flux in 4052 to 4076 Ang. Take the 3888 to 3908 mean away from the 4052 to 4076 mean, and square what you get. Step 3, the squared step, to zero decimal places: 14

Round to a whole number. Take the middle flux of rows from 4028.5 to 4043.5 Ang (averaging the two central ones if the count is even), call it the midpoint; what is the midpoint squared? 200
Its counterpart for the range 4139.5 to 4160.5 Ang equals 166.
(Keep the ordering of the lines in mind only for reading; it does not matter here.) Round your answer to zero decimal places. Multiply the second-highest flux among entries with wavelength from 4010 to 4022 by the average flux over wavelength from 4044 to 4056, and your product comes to 206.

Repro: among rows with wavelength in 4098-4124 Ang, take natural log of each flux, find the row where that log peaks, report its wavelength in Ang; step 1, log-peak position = 4102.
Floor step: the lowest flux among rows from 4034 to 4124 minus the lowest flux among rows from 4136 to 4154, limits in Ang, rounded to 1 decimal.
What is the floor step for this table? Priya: 2.4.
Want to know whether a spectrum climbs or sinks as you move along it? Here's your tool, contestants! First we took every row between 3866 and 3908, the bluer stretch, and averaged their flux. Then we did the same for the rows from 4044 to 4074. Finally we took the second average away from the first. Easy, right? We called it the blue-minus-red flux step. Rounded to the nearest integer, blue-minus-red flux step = 6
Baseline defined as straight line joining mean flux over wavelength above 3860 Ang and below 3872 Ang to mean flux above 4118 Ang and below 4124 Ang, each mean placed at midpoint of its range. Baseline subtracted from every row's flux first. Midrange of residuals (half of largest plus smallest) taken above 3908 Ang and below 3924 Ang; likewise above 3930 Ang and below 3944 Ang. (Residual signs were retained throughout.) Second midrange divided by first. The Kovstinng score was 1.1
